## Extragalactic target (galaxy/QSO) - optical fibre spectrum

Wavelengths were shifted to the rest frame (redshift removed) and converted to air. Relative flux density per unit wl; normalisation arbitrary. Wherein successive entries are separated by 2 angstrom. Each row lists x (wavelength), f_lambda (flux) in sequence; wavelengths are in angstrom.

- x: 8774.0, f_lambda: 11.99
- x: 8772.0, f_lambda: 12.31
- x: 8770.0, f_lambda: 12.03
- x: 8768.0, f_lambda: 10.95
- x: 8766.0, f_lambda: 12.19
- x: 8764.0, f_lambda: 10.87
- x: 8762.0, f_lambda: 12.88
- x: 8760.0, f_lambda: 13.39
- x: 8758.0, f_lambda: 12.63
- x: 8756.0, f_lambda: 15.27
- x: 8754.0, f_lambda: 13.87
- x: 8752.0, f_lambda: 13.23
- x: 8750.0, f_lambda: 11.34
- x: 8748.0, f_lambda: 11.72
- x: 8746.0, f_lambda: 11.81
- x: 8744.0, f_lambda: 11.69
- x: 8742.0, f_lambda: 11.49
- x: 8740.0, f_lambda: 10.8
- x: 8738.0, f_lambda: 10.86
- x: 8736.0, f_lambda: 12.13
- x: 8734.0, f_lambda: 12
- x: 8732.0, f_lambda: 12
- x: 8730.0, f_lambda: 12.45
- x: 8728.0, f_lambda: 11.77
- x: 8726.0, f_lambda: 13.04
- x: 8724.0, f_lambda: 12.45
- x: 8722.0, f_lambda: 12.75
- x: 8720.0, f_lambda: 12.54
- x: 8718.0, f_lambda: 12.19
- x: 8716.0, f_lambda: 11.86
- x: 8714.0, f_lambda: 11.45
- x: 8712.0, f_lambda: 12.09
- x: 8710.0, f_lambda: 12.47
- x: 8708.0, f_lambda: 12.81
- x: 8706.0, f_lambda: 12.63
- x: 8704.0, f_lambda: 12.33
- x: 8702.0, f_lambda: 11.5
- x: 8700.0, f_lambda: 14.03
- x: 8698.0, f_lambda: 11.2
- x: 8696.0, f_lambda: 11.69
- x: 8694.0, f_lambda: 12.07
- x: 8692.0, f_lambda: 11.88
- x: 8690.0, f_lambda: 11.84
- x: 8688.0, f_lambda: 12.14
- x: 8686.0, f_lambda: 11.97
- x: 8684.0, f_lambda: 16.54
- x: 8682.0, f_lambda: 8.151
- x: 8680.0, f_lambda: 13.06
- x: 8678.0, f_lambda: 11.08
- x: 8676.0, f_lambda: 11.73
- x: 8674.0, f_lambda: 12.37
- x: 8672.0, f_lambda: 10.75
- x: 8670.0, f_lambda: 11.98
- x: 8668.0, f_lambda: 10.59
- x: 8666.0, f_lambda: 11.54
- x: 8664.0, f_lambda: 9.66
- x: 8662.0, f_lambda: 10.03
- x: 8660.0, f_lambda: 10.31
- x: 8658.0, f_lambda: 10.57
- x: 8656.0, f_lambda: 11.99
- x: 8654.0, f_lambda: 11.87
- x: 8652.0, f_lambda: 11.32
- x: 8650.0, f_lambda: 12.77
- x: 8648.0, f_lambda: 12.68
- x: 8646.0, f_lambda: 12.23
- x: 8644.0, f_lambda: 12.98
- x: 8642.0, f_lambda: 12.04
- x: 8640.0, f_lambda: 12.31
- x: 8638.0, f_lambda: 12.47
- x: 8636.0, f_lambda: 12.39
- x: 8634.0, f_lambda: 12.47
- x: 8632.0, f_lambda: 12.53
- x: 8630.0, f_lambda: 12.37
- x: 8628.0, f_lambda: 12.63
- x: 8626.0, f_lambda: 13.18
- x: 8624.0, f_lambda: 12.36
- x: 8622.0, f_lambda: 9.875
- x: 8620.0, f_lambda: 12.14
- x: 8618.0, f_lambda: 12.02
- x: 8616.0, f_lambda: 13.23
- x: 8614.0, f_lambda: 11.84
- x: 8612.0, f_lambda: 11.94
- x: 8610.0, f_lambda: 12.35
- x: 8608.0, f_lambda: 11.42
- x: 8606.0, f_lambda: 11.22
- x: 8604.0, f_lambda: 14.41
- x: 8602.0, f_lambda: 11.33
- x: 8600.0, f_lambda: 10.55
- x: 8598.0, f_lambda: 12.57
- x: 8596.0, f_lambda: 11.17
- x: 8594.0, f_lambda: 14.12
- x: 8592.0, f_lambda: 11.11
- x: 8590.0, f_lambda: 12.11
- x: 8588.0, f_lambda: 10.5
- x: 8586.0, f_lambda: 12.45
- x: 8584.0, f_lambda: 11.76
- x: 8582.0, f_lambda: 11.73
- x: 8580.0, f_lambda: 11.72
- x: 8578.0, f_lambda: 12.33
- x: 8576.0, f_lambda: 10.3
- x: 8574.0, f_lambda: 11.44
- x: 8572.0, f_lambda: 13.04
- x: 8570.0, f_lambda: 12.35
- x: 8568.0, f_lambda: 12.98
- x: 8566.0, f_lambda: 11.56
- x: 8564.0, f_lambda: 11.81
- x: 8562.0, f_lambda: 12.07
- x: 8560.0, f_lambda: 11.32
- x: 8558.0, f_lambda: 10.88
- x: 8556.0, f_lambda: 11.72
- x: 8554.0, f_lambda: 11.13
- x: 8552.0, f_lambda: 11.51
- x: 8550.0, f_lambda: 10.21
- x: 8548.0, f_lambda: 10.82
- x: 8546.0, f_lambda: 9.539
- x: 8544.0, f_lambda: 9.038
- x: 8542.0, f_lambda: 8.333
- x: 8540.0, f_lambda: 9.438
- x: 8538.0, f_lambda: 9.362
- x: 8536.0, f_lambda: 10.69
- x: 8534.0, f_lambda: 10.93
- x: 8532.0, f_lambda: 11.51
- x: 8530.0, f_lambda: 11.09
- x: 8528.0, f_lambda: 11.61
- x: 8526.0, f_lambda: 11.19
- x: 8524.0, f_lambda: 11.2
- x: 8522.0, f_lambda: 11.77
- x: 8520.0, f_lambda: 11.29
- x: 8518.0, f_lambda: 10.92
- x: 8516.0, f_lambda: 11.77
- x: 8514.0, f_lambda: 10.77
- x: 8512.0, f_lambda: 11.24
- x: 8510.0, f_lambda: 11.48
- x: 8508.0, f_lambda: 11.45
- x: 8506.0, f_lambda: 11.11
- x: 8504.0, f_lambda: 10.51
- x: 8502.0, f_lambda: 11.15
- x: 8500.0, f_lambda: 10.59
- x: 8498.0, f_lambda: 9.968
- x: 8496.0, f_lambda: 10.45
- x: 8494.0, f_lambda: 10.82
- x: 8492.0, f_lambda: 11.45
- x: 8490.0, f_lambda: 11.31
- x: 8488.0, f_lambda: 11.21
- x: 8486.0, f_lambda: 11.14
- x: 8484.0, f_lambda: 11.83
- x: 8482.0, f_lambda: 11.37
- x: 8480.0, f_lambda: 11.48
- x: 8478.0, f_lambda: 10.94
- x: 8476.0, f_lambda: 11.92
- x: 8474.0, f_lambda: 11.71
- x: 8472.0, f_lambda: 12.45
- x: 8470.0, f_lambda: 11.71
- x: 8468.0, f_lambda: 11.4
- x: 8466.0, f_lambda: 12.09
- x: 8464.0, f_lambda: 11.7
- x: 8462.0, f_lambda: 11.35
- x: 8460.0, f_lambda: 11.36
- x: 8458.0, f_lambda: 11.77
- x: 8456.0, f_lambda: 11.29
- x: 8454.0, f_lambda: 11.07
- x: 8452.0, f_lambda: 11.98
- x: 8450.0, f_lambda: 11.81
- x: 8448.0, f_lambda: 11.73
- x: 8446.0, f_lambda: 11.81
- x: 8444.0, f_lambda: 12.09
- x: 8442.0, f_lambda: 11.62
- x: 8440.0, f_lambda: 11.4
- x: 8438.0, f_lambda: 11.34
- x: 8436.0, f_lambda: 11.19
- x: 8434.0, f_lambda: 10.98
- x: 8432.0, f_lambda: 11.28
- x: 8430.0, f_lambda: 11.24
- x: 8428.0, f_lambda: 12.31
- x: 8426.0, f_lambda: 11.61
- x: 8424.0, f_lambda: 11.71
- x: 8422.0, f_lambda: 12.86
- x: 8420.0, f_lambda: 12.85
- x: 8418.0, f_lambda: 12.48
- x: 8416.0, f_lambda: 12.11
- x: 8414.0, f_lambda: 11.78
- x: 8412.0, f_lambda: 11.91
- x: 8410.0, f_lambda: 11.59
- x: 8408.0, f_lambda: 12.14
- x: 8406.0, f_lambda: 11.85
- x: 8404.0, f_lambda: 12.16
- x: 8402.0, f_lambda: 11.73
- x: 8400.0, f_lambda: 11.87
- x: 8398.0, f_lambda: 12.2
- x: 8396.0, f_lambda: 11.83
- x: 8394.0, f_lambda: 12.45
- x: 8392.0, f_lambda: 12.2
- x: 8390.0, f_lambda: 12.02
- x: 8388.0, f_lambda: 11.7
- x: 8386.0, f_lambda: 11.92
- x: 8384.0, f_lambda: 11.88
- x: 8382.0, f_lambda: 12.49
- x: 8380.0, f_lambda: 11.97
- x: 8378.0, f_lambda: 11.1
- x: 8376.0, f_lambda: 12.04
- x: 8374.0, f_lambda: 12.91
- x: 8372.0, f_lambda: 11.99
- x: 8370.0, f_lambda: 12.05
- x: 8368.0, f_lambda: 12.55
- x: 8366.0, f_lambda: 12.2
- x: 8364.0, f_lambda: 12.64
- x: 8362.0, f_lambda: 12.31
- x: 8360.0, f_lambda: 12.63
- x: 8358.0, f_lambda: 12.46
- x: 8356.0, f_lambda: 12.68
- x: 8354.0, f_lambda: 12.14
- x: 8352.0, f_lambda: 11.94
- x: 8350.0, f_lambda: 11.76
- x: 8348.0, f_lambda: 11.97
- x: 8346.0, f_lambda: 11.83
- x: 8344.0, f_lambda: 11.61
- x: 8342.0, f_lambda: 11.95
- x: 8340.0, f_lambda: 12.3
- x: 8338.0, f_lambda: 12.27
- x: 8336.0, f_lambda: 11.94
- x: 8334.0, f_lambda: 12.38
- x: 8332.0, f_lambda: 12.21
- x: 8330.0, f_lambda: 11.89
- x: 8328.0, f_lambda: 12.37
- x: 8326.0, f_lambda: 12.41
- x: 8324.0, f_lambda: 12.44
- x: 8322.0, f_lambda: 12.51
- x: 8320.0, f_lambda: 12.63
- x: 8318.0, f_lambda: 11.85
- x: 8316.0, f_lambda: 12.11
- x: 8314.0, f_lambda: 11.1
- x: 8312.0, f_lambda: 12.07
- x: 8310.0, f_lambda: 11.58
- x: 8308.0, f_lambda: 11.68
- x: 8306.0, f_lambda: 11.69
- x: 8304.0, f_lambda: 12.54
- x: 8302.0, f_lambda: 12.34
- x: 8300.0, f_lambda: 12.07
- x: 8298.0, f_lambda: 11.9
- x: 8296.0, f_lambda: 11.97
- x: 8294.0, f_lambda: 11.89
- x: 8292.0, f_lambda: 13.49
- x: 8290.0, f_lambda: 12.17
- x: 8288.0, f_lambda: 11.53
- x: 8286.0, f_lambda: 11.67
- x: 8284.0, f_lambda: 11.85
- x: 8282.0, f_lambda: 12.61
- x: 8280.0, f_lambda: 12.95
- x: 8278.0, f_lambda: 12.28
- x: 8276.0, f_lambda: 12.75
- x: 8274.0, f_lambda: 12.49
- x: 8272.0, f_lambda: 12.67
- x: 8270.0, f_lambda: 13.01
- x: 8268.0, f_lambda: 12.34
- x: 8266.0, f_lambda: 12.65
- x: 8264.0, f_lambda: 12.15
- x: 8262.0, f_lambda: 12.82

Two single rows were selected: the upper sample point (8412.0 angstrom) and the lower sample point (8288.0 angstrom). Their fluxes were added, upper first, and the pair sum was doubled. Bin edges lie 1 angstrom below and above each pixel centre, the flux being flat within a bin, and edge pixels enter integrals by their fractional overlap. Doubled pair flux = 47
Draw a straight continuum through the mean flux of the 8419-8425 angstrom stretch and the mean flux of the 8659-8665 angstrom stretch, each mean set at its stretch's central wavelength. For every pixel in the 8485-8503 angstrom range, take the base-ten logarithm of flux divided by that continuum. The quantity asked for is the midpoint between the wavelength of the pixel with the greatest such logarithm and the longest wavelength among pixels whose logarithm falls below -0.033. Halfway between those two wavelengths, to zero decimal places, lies 8496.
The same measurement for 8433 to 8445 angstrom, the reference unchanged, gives 8441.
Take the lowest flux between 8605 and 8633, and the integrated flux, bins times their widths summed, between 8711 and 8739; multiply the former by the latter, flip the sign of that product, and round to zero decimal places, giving -3349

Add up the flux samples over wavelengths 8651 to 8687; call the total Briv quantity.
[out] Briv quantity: 206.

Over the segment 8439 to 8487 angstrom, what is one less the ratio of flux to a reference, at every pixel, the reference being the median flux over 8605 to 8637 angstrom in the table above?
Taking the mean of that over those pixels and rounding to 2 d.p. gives 0.06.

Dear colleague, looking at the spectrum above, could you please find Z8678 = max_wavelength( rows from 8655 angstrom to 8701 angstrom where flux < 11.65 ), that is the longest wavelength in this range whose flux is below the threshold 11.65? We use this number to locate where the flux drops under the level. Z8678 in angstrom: 8698.0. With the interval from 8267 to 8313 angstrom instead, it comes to 8310.0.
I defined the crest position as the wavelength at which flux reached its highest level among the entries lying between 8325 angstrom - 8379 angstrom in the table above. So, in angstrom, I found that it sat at 8374.0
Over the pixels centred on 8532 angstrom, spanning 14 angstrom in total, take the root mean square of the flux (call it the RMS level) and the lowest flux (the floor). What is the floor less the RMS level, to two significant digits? -1.6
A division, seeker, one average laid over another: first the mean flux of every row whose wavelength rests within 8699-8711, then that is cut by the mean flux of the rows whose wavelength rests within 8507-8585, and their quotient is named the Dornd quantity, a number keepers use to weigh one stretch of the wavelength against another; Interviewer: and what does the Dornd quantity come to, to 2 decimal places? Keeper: 1.13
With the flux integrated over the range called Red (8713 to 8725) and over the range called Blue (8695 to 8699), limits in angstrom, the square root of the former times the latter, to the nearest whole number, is 82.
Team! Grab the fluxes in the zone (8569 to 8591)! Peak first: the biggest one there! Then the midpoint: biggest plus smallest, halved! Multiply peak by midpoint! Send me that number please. 152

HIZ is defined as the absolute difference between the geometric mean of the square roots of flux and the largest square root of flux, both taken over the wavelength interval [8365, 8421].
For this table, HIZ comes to 0.120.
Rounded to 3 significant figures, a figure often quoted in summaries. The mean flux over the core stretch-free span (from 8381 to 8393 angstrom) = 12.0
